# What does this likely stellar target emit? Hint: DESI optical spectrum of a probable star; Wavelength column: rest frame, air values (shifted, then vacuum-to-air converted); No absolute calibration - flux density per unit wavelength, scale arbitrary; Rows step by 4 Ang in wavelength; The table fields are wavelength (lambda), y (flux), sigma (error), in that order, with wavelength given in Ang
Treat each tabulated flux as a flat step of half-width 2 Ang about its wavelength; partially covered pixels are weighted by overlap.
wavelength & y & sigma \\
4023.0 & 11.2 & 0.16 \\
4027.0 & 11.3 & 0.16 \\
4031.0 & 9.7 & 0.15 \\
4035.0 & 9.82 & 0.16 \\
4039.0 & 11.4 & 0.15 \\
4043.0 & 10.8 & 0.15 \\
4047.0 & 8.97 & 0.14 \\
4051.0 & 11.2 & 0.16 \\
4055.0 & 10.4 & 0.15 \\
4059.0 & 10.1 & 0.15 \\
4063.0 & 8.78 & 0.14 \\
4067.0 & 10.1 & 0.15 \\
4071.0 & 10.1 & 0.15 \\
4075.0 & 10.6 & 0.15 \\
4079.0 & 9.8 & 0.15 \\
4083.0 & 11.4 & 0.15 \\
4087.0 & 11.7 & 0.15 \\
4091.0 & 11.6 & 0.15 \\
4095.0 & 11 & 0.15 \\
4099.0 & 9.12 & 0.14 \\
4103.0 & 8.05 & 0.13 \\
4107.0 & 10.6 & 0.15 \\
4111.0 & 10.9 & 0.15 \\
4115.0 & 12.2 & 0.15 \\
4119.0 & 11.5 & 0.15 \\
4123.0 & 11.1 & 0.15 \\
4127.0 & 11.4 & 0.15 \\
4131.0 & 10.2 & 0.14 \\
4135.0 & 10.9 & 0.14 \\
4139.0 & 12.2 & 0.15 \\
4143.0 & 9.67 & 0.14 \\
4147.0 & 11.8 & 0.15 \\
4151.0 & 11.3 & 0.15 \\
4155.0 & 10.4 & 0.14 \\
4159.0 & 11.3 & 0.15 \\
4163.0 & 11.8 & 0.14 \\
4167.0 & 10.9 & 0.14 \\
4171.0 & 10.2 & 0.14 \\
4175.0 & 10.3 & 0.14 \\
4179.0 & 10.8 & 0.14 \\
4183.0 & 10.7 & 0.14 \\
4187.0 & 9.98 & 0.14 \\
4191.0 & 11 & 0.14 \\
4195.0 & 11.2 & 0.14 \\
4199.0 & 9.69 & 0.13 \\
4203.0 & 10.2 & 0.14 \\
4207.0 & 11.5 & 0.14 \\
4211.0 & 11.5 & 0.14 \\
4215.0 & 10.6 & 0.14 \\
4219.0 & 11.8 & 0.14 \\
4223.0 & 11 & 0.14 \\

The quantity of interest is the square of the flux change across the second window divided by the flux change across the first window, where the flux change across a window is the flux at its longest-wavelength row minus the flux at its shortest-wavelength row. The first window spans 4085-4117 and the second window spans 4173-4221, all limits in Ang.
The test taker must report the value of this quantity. 4.5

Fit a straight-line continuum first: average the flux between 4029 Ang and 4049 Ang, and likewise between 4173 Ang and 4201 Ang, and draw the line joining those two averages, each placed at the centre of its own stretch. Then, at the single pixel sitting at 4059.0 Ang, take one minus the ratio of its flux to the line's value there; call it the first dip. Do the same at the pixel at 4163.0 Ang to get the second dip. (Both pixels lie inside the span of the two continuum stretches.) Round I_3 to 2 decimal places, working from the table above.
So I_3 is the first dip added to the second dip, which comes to -0.12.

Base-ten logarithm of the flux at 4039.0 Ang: 1.06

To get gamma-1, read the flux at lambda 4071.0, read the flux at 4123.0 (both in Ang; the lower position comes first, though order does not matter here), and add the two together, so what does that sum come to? 21.2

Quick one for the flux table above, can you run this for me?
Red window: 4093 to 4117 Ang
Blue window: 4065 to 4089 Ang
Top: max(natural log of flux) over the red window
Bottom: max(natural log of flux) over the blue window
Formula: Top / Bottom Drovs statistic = 1.02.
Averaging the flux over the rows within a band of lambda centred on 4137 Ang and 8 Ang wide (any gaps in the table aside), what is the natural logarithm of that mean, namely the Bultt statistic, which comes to 2.45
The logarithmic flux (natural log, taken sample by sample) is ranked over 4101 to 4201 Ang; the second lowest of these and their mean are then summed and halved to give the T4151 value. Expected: 2.323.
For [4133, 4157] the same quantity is 2.370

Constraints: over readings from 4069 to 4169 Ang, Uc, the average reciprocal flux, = 0.0929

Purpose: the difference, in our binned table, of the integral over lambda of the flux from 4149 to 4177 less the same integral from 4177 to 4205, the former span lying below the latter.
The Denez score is 11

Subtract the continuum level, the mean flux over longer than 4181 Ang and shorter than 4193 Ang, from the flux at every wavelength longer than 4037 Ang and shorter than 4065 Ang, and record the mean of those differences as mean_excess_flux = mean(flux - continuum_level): -0.32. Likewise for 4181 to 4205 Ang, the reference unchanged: -0.10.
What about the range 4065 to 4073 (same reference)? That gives -0.46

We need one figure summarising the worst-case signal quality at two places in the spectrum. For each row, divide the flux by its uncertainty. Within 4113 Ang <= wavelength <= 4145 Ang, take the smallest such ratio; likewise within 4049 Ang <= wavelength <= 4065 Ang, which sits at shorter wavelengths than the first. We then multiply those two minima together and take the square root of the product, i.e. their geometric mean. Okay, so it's 66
